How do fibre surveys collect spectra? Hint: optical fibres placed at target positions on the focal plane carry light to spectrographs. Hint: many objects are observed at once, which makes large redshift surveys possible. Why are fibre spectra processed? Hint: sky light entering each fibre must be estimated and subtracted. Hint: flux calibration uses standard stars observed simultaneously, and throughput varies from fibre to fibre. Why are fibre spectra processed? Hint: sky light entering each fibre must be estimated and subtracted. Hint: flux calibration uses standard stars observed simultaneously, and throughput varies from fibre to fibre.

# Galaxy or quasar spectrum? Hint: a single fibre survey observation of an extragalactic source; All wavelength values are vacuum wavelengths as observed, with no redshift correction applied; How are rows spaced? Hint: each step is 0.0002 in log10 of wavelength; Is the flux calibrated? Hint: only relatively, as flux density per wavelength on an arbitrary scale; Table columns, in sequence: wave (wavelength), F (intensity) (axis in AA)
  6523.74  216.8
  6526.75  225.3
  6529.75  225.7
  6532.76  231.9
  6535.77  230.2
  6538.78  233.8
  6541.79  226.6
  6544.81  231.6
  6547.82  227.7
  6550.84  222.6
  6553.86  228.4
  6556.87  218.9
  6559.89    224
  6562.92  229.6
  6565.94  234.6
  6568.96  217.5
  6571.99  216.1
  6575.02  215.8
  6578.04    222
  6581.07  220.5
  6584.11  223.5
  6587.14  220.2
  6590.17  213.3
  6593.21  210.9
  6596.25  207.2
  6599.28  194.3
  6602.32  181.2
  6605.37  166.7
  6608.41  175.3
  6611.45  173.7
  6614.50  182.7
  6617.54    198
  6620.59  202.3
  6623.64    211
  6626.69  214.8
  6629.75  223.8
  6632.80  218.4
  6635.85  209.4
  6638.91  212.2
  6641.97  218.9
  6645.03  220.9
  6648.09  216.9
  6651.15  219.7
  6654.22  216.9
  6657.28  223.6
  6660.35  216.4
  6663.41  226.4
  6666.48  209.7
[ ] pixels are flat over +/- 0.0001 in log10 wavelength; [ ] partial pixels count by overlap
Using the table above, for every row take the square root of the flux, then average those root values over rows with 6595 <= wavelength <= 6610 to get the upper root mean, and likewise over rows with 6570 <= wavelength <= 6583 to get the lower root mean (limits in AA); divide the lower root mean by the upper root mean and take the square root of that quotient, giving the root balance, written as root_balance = 1.04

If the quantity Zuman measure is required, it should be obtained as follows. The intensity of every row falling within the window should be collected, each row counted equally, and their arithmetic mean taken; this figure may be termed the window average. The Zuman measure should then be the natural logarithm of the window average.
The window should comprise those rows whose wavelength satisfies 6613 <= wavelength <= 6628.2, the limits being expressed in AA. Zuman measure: 5.31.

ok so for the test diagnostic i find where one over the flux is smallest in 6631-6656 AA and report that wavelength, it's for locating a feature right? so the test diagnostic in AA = 6645.03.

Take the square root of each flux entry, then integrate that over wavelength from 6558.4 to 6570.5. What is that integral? 182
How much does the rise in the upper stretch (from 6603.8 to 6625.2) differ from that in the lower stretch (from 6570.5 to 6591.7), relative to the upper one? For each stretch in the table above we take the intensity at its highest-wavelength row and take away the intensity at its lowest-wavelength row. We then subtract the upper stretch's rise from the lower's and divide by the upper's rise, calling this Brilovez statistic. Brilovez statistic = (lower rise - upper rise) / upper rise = -1.06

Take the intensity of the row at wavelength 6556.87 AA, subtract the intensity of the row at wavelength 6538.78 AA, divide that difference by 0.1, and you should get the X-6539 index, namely -149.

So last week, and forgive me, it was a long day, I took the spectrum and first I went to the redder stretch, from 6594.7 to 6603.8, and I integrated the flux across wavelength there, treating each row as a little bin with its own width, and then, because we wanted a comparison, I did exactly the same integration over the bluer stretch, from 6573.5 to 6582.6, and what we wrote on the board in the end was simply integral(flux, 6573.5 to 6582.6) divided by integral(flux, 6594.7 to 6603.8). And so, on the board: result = 1.13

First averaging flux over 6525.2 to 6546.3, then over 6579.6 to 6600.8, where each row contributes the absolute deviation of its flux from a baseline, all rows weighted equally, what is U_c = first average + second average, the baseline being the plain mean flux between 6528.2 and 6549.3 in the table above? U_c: 20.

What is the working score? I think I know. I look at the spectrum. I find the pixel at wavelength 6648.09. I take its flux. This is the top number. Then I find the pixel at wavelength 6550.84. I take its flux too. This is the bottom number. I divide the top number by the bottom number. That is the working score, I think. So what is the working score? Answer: 0.97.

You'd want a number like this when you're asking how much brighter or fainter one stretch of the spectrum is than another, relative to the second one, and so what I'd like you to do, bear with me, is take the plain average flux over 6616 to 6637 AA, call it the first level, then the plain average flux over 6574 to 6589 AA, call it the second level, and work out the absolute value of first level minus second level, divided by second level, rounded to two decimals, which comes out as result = 0.04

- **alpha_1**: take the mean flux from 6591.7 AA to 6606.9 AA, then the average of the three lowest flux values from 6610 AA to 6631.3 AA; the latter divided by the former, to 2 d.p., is 0.96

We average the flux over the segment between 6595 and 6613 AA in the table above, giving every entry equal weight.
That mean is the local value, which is 183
